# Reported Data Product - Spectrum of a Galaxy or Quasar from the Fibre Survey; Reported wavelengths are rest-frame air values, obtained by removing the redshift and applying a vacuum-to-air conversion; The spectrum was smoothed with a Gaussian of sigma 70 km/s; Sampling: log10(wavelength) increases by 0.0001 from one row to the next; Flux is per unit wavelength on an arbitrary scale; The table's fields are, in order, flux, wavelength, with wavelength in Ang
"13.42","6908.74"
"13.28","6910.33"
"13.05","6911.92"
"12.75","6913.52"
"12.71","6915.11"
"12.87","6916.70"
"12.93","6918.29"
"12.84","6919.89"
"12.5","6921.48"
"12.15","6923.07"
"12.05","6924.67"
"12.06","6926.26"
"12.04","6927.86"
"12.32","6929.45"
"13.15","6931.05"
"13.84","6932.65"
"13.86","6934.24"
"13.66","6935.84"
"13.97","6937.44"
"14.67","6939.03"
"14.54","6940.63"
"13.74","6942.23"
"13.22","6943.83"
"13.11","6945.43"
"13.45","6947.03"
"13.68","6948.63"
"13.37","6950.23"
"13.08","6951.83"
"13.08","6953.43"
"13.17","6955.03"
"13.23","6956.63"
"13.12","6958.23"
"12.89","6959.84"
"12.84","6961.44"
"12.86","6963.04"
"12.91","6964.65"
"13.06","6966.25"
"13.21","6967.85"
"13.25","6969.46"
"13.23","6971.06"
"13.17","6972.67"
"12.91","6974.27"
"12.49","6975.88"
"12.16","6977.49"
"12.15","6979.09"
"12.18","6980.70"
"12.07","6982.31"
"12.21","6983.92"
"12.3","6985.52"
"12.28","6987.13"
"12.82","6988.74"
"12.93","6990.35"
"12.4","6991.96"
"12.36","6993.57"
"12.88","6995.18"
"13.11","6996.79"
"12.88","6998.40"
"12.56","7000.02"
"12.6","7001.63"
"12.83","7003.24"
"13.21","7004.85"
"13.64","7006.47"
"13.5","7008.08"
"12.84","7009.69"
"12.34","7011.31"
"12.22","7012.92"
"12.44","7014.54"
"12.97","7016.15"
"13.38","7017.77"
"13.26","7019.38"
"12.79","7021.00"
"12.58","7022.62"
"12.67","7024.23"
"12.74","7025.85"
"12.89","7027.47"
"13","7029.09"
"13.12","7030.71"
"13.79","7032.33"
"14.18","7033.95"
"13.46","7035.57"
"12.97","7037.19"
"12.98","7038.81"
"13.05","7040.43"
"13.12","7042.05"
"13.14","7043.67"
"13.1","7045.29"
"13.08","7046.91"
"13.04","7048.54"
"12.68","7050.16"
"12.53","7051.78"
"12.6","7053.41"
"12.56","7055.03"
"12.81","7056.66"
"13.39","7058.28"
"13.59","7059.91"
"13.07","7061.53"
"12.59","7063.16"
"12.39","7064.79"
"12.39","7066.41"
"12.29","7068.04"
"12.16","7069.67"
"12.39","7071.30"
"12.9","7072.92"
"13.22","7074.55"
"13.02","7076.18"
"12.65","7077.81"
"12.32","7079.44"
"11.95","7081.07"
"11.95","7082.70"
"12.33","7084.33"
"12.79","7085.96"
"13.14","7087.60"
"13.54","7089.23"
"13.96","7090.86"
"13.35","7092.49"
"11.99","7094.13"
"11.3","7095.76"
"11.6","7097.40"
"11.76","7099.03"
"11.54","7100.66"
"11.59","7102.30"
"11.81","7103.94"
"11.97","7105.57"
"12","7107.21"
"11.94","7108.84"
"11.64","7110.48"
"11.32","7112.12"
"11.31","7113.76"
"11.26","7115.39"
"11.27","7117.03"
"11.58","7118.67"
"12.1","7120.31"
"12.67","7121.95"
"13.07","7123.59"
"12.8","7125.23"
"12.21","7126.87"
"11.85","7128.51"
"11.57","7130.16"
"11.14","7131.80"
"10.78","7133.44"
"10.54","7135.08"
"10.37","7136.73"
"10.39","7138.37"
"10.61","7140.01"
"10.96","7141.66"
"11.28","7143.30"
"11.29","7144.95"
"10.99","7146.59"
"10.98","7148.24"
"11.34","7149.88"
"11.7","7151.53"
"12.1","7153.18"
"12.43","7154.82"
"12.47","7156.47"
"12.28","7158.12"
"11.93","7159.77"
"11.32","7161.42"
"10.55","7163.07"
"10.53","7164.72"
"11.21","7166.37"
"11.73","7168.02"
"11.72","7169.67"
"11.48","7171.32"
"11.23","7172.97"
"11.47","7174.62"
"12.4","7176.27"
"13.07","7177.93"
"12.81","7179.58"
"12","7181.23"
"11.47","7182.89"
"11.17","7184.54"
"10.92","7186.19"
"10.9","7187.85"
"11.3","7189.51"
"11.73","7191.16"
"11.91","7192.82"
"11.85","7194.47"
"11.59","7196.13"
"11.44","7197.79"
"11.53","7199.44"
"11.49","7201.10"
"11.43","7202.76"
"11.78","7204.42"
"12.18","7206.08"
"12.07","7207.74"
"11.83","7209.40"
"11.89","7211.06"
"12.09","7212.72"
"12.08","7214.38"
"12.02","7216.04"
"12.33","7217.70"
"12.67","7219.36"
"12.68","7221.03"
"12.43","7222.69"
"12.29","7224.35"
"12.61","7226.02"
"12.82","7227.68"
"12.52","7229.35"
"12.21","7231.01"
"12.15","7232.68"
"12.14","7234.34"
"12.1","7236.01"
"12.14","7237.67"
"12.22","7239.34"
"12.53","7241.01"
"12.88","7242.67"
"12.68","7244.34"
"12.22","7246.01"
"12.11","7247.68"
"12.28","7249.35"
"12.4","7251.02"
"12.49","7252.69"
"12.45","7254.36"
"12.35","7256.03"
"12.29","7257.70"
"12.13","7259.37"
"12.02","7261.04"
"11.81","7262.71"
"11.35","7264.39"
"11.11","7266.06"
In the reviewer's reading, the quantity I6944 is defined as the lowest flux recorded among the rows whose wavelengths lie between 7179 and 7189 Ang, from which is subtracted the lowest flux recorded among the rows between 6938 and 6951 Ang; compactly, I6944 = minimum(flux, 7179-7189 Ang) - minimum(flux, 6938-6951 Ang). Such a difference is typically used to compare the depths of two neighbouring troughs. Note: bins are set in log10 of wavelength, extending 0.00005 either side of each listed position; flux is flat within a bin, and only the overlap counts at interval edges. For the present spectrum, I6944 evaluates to -2.2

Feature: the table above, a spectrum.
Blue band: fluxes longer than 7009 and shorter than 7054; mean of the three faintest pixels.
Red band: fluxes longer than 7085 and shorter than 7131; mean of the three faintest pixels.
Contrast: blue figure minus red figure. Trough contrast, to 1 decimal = 1.1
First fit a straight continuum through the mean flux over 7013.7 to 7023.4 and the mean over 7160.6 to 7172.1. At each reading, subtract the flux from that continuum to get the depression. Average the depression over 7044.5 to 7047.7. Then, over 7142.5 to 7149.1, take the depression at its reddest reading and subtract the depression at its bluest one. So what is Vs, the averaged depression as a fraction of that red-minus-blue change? -2.1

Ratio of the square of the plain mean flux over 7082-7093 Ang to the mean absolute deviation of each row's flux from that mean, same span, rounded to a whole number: 303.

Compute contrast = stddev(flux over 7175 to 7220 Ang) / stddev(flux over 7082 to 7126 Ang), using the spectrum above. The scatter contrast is 0.69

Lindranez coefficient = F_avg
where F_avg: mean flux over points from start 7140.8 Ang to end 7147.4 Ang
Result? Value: 11.1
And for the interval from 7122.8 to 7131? 12.3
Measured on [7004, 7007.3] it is 13.4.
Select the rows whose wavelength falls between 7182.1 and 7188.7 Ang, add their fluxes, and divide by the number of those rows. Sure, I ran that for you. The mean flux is 11.1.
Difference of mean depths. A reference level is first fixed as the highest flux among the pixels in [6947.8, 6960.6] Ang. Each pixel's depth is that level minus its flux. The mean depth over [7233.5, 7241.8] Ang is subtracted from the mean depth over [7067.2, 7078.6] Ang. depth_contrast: -0.4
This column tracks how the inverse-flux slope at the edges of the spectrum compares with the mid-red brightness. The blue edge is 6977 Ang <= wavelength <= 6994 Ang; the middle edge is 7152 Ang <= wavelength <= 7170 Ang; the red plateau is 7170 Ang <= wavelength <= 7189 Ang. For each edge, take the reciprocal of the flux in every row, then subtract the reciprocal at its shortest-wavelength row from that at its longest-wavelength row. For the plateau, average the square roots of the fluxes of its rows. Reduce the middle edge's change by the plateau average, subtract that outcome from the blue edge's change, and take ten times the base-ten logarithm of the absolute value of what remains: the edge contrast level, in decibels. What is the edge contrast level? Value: 5.34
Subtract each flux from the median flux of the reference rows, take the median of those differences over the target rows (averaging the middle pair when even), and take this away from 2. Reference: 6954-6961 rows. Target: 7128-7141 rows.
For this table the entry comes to -0.45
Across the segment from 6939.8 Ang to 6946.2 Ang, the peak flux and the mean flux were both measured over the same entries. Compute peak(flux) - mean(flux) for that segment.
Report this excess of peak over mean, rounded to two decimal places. 0.89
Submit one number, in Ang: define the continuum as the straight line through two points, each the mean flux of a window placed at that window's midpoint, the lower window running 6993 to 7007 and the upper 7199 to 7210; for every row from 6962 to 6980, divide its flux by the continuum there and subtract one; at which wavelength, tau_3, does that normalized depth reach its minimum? 6979.09 Ang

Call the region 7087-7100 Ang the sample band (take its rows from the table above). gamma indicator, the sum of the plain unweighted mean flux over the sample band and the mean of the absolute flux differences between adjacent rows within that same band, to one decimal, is 13.1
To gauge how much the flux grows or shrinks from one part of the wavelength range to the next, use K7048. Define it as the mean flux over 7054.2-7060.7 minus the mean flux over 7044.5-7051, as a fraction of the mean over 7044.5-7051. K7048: 0.01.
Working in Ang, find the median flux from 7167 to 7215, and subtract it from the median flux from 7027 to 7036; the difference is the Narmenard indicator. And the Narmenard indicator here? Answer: 1.6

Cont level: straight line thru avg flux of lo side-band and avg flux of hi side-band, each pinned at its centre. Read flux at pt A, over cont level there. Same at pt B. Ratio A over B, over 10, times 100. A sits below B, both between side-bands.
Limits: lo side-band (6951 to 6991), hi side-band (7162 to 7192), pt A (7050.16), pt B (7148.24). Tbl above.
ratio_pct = 11.0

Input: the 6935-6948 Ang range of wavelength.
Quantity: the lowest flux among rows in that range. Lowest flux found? 13.11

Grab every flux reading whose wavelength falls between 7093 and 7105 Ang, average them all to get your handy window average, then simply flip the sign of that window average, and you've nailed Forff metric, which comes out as -11.7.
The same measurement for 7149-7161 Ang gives -12.0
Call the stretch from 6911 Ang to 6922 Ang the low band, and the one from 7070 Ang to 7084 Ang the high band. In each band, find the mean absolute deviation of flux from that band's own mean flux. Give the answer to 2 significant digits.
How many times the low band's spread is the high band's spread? 3.0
